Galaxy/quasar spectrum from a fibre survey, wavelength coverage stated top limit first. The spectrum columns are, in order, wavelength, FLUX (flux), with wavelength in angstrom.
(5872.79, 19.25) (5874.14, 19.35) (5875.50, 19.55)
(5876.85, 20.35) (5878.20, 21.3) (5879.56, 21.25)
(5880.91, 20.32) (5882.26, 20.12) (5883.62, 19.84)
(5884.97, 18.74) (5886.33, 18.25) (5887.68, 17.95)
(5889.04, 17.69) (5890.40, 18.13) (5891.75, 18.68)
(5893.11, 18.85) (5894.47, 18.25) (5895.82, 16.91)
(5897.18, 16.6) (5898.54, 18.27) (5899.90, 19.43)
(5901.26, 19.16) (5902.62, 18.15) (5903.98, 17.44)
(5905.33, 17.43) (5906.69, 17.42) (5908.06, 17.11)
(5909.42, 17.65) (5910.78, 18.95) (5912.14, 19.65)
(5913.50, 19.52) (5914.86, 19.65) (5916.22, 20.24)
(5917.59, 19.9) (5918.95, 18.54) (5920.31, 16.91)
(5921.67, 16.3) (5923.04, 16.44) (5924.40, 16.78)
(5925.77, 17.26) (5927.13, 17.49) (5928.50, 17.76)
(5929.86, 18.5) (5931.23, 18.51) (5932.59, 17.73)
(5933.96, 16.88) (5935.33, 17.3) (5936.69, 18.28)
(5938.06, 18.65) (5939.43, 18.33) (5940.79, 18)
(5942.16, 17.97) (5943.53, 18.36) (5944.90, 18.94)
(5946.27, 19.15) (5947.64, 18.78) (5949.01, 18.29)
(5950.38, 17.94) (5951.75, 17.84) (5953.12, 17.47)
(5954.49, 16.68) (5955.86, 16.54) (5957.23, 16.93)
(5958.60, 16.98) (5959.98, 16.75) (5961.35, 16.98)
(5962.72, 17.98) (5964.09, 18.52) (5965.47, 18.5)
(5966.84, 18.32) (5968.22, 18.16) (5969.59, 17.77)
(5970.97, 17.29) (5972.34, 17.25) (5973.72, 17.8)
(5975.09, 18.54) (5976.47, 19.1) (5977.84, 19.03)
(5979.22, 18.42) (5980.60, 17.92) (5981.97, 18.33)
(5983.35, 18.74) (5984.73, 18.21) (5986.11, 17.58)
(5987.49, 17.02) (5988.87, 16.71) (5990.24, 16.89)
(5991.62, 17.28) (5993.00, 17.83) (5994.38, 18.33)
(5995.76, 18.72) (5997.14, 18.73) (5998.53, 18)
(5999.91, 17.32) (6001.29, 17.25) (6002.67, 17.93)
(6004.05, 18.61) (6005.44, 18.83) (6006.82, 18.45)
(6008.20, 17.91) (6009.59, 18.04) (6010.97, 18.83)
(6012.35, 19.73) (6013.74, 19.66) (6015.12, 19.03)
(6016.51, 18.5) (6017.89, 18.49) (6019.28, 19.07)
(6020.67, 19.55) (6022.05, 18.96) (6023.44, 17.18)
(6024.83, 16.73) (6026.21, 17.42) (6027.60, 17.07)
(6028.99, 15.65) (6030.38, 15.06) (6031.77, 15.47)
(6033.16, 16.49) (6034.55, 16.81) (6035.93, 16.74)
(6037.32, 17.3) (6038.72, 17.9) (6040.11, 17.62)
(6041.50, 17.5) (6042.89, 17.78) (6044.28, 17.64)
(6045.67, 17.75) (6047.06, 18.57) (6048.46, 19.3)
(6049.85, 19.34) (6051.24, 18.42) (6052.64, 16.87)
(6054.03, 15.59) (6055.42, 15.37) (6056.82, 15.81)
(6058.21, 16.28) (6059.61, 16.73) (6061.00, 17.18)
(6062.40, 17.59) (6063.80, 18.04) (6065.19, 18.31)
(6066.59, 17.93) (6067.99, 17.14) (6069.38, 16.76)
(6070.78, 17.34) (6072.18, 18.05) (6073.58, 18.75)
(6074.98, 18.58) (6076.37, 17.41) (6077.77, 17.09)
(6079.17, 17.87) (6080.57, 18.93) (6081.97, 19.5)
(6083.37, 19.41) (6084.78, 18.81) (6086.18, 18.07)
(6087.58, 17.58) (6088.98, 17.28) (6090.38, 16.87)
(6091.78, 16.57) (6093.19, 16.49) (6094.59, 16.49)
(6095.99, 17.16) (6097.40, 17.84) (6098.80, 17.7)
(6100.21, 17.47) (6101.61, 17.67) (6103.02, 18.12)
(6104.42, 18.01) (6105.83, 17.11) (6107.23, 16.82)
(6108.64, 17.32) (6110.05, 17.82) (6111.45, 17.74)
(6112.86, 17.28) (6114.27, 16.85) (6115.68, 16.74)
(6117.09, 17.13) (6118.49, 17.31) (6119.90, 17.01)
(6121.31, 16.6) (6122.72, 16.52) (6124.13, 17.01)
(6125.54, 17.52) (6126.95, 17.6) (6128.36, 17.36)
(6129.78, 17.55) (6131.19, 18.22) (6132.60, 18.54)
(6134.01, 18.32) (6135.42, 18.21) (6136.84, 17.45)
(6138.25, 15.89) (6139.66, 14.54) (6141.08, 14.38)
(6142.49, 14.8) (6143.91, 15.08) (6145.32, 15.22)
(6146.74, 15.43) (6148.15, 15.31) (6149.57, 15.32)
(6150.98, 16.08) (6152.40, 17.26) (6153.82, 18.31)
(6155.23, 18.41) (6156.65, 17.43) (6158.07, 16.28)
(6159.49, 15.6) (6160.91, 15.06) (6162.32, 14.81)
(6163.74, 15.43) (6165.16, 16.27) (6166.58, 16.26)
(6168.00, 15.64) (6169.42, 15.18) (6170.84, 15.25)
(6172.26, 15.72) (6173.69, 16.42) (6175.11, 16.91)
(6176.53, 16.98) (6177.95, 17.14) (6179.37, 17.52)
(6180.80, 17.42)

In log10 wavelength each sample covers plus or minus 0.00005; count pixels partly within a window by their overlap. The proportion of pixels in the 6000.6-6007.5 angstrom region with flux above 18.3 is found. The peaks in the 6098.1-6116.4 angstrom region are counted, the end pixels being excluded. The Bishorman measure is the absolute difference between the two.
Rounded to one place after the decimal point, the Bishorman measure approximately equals 1.4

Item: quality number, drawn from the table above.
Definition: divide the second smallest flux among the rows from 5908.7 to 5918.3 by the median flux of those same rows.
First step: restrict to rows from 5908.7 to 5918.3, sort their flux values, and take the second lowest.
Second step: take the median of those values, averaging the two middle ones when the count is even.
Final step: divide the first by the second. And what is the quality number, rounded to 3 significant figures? 0.964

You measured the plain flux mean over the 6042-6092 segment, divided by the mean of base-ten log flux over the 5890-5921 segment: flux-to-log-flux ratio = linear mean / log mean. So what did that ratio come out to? 14.0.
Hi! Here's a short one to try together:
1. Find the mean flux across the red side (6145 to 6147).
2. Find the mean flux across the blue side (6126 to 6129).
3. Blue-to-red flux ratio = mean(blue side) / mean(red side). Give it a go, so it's 1.14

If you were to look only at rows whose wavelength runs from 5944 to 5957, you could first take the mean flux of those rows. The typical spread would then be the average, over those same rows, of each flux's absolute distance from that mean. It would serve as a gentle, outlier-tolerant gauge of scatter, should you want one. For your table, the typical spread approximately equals 0.74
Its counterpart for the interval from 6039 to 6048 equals 0.25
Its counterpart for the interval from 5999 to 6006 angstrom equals 0.59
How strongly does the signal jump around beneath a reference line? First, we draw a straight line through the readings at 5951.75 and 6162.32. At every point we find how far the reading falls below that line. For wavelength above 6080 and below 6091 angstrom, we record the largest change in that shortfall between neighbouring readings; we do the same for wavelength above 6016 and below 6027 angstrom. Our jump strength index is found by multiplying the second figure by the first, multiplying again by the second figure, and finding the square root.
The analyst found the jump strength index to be 1.5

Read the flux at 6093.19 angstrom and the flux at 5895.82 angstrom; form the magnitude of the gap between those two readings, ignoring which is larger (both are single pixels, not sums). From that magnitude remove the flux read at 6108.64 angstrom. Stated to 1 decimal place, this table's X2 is -16.9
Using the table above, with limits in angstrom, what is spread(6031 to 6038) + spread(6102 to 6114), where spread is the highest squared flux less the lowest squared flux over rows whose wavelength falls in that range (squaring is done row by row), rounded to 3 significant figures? 105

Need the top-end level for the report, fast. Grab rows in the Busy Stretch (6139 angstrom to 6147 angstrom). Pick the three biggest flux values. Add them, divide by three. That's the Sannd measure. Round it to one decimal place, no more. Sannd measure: 15.2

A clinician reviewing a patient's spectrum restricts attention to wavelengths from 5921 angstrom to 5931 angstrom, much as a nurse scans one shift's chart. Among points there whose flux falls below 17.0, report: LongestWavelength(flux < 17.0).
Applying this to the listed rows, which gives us 5924.40 angstrom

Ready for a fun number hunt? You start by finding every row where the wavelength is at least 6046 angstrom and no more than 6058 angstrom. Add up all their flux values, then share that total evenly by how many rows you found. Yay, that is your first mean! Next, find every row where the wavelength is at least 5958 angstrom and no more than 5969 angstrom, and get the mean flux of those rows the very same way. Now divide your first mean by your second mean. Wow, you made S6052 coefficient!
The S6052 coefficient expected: 0.98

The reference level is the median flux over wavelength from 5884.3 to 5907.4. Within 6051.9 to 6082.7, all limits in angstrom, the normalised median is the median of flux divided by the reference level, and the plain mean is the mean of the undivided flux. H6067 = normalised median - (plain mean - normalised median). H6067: -15.5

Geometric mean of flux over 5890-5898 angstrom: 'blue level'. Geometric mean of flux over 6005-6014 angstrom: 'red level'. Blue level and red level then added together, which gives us 36.6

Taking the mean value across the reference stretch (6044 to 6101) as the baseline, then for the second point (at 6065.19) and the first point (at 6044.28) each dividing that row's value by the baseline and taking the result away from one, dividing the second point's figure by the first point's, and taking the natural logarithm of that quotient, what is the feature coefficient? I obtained 3.1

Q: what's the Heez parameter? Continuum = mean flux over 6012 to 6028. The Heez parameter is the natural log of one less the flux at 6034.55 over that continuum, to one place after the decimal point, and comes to -2.4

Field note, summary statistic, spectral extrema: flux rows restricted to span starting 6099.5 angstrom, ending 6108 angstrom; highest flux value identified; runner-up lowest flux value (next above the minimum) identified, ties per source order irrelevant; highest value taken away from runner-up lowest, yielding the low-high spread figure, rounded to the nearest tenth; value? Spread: -1.0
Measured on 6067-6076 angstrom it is -1.6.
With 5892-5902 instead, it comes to -2.5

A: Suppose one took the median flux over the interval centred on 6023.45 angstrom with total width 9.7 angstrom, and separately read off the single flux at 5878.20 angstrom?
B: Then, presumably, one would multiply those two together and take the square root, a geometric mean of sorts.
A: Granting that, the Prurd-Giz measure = 19.3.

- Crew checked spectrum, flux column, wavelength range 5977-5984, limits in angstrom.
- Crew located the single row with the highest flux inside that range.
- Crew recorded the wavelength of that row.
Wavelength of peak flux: 5977.84 angstrom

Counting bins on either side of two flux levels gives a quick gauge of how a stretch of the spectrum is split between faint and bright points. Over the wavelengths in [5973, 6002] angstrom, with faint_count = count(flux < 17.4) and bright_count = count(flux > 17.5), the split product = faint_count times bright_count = 90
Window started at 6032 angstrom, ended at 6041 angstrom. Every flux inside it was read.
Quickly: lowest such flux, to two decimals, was 16.49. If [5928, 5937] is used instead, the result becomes 16.88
